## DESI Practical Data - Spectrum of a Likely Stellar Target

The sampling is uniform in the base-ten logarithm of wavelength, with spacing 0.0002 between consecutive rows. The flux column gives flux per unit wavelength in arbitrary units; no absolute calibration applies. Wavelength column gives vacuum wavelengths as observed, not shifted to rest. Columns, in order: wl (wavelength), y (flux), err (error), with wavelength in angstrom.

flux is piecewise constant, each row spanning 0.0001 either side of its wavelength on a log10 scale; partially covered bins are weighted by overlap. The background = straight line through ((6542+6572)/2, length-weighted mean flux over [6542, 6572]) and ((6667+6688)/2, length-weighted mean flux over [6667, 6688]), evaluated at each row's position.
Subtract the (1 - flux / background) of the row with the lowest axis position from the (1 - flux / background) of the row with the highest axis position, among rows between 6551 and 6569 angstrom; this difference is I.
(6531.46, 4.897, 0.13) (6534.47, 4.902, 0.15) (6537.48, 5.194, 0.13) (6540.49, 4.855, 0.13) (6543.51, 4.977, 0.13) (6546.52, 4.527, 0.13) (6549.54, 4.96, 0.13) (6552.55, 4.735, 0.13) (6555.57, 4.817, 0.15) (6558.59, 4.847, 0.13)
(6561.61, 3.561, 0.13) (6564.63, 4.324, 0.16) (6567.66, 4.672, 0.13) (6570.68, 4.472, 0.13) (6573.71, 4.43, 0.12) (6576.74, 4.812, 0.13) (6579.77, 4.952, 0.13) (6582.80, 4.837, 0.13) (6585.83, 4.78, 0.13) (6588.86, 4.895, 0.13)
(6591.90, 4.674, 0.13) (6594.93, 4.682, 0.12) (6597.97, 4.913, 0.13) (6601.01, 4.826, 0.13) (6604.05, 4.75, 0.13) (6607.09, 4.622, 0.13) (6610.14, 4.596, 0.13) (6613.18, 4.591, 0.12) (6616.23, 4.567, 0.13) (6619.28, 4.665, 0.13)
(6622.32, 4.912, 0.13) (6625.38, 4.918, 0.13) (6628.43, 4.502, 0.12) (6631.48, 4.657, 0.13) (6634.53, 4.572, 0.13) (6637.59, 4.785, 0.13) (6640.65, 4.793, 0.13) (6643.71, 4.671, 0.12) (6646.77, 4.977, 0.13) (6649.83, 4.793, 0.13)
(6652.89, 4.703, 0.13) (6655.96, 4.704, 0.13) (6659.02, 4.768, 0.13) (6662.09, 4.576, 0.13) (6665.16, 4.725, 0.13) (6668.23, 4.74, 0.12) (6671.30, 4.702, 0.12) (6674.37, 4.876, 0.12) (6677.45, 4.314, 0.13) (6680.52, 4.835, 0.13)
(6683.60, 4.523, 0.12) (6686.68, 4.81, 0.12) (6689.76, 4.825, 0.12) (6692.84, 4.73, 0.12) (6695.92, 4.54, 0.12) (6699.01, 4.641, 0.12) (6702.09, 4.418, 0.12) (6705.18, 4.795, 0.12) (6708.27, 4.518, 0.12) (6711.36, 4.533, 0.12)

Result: 0.016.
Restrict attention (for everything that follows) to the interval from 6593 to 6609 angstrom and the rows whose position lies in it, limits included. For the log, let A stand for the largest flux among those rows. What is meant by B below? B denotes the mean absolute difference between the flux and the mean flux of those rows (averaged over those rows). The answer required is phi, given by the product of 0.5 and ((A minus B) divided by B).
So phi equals 27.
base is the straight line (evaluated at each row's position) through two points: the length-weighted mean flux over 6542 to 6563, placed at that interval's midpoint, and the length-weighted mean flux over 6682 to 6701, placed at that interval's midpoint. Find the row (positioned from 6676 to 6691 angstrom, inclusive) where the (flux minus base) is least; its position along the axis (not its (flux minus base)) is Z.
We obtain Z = 6677.45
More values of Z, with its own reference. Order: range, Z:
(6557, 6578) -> 6561.61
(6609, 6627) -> 6616.23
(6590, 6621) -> 6616.23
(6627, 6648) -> 6628.43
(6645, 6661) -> 6652.89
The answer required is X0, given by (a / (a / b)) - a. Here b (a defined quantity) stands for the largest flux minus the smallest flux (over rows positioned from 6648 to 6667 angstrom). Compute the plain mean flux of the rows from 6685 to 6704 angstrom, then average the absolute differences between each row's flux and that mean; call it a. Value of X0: 0.09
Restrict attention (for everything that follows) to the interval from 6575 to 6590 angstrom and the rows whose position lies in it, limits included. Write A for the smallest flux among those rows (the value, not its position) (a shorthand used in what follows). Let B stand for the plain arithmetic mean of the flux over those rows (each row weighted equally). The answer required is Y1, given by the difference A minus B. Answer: -0.08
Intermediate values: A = 4.78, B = 4.86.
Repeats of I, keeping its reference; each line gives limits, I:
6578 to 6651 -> 0.047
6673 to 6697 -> 0.075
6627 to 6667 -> -0.042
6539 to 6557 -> 0.011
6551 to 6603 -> -0.011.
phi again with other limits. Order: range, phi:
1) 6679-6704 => 17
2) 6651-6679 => 23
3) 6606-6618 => 154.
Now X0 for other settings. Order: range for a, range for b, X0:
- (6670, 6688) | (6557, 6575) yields 1.11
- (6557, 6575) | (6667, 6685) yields 0.27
